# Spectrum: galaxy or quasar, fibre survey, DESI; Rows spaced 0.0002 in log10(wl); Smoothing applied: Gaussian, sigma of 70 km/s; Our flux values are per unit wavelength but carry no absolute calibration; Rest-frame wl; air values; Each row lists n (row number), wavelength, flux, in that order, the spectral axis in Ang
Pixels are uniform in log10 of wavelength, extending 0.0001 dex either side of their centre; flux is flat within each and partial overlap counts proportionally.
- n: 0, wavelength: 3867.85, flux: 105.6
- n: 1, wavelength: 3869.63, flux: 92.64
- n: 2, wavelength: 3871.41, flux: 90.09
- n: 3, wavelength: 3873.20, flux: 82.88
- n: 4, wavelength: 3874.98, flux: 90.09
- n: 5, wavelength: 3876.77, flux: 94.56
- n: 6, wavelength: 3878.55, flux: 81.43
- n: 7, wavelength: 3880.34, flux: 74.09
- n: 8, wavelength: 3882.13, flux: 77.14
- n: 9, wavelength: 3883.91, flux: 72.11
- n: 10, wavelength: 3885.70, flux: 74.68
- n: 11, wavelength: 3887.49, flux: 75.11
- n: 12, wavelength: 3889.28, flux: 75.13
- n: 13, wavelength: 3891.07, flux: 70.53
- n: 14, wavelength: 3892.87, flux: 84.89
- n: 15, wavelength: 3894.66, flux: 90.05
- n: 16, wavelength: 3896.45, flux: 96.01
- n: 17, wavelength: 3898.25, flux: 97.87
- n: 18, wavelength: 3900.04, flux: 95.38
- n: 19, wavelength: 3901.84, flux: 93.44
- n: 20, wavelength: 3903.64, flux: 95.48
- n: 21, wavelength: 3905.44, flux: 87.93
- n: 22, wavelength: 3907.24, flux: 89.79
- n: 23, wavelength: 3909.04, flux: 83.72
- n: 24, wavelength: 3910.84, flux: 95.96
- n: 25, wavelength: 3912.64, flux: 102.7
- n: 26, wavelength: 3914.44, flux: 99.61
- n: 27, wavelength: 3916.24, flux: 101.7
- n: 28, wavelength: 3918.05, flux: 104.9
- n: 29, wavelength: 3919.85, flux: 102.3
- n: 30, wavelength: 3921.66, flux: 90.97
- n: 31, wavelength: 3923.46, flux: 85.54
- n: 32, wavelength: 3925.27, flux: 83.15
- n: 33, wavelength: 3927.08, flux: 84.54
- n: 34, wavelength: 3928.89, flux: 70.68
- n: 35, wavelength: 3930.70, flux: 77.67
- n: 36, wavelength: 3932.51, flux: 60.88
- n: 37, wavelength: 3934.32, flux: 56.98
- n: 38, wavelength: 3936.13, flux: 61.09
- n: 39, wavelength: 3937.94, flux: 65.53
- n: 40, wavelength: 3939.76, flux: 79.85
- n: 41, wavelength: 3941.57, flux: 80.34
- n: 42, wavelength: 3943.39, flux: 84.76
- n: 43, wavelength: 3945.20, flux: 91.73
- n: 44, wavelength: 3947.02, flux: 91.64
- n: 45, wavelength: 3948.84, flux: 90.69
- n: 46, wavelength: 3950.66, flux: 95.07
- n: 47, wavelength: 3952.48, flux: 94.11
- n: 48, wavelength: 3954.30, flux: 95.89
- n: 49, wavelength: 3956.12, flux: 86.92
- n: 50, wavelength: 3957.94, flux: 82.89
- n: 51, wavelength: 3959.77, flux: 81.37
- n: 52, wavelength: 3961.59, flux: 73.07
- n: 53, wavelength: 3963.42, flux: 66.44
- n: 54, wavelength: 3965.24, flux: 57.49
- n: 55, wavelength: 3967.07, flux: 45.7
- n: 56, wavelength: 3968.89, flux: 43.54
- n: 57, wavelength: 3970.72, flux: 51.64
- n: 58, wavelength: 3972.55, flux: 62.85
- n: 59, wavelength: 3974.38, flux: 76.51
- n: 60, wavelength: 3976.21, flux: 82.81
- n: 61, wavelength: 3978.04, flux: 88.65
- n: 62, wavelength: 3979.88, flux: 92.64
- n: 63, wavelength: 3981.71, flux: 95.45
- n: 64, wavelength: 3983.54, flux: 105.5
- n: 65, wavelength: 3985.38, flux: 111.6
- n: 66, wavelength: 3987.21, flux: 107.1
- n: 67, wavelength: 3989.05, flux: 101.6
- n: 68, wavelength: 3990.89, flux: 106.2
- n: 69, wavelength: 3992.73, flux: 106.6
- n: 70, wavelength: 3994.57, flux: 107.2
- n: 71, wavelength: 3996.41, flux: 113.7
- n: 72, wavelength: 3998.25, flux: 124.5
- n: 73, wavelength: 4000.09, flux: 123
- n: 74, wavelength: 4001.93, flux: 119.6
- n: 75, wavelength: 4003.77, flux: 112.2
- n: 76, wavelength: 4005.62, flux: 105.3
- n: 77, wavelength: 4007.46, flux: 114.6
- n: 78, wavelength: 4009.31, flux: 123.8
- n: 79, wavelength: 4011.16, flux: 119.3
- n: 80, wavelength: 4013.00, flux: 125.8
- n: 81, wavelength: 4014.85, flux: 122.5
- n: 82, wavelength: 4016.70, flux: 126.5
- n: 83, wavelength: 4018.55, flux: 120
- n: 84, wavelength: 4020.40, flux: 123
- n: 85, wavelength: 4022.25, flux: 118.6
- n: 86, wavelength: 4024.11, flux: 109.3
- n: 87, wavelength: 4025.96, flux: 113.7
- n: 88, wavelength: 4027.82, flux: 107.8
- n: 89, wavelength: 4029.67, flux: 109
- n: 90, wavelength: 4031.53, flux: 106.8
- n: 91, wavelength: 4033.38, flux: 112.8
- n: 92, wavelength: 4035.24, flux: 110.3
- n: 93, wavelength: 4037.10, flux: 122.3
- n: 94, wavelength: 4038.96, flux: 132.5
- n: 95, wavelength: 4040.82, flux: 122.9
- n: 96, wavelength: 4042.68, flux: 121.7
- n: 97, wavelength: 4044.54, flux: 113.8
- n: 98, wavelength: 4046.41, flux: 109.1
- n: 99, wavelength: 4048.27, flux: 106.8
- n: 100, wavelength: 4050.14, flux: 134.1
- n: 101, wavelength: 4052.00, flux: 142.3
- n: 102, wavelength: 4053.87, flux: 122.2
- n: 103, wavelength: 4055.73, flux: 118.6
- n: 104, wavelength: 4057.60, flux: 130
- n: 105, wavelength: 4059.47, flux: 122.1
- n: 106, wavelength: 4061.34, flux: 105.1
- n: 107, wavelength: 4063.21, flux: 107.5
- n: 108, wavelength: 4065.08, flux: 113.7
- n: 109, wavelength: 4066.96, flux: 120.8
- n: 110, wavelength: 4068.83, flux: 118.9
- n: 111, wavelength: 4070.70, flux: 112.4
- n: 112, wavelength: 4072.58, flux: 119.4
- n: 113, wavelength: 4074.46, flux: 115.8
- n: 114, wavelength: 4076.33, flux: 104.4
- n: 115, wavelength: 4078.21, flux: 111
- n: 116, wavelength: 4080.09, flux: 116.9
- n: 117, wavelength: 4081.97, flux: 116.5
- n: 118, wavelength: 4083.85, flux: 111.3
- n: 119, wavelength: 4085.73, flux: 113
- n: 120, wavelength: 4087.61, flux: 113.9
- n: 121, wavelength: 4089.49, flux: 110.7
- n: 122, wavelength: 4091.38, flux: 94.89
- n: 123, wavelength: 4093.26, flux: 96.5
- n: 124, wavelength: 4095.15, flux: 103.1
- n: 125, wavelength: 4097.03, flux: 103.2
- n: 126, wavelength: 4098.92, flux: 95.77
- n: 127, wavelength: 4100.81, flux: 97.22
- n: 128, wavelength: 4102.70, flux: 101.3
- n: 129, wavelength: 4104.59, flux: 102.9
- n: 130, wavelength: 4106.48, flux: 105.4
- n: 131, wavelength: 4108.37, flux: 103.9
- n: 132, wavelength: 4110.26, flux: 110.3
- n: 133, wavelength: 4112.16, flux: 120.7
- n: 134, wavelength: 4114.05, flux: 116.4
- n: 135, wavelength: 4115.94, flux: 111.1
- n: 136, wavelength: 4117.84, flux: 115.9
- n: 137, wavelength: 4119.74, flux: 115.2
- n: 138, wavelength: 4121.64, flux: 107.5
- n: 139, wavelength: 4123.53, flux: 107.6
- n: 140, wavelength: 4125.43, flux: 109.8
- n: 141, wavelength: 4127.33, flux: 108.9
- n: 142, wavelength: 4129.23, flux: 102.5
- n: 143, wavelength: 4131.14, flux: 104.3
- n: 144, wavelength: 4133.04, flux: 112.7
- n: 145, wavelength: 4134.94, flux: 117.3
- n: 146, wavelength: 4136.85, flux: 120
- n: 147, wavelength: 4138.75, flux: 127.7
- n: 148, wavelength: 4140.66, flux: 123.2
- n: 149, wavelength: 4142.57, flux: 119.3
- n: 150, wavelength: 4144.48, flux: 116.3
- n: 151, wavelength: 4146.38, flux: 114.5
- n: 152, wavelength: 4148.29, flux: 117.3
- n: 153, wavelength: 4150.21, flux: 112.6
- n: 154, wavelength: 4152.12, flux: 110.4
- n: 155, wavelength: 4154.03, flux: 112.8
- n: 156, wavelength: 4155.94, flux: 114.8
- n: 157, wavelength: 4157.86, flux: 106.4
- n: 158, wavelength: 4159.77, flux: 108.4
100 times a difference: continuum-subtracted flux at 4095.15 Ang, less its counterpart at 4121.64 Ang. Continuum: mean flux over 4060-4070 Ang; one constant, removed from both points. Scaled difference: -440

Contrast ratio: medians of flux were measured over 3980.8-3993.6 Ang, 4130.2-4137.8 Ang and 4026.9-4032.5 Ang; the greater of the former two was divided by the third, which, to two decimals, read 1.07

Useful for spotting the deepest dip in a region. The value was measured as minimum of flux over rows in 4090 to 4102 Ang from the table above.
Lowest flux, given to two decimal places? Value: 94.89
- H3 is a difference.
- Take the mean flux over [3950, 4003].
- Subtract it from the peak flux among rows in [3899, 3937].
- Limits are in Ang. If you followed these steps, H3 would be 15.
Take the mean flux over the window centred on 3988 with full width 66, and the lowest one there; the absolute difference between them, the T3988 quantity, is 54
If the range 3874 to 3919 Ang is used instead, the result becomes 18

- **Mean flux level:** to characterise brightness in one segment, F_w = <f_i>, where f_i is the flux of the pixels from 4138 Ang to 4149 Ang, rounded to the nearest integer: 120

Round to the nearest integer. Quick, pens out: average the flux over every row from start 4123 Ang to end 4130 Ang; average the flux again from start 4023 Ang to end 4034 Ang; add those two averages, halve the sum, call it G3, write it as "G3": 109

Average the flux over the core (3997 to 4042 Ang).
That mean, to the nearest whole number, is 118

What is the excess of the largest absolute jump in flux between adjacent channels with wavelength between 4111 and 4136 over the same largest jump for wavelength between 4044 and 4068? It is -19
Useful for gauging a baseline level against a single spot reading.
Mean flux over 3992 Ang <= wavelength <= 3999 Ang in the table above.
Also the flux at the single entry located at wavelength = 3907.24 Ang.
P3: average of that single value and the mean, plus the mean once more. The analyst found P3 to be 214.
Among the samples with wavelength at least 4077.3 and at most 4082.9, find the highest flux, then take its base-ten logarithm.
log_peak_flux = 2.07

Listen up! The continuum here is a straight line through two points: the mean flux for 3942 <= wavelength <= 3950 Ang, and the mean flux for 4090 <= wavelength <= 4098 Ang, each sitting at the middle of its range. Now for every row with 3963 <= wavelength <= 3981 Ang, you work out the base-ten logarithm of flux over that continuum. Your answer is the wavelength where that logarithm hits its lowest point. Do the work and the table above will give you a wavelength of 3968.89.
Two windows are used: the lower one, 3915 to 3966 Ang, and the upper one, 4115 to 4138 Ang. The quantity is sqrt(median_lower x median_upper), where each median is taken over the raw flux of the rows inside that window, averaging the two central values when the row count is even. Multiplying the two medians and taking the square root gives 96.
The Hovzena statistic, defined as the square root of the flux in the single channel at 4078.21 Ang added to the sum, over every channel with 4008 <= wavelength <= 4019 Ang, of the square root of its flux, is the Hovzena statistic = 77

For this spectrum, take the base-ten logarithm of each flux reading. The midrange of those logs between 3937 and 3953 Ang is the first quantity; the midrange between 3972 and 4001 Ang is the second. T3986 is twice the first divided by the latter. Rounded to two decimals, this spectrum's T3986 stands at 1.95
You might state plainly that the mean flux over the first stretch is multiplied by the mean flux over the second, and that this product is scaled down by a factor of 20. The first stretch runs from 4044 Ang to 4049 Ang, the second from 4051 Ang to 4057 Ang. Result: 702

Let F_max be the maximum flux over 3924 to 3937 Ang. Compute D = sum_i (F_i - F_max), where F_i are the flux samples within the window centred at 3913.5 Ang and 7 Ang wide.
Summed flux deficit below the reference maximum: 62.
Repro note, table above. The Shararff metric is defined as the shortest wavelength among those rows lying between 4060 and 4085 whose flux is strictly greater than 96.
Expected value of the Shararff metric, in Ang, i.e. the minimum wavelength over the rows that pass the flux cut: 4061.34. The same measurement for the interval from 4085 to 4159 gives 4085.73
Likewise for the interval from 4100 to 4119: 4100.81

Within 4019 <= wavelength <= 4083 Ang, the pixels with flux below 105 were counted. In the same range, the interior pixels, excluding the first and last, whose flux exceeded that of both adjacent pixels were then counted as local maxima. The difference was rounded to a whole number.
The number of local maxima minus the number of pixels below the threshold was 8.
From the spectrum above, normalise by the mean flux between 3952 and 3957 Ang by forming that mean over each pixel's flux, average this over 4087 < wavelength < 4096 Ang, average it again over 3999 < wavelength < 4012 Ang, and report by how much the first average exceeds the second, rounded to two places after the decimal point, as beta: 0.10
